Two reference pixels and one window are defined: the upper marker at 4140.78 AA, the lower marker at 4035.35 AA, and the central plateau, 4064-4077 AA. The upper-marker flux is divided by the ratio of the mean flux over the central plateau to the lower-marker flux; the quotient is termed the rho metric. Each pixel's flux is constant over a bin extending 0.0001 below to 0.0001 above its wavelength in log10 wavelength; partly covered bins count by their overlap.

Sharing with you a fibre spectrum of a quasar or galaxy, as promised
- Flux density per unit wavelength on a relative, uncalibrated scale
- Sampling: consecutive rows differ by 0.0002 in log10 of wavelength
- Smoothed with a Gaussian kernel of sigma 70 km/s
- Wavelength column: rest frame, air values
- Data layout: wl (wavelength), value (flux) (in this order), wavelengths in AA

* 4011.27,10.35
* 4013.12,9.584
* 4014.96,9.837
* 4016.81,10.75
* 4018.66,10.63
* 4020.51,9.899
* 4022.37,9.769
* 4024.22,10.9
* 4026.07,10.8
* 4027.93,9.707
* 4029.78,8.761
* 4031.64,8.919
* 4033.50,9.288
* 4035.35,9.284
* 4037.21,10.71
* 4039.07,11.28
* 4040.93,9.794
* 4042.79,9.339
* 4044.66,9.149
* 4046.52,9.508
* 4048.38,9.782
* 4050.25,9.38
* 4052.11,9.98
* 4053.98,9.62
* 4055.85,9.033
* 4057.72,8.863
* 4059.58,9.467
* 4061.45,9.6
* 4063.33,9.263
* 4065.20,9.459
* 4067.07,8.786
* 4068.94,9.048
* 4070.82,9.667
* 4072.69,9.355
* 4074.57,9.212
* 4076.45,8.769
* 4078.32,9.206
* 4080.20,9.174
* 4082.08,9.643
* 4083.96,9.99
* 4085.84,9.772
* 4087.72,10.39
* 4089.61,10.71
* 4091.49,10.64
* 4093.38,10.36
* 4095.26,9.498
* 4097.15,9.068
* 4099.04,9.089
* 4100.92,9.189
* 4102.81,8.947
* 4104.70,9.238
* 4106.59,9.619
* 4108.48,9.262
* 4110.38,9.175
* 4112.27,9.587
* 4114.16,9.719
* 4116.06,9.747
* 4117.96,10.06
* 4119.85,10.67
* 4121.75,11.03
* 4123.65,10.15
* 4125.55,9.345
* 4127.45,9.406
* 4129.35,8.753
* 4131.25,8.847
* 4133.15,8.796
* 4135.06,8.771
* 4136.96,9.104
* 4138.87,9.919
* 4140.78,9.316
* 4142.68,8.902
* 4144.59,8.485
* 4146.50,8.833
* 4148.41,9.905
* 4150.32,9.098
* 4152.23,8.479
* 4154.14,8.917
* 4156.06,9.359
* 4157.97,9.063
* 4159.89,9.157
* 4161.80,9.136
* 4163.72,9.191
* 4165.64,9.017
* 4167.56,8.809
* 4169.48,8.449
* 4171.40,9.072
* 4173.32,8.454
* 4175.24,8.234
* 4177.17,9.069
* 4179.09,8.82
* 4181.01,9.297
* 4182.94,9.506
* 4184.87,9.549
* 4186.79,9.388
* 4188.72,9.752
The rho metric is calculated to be 9.4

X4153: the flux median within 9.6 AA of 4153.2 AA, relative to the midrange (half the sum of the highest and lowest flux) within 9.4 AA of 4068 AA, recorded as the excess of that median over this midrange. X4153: -0.14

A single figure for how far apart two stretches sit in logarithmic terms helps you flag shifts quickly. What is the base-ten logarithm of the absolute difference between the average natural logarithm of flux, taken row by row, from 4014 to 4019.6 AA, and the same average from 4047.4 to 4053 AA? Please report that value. -1.2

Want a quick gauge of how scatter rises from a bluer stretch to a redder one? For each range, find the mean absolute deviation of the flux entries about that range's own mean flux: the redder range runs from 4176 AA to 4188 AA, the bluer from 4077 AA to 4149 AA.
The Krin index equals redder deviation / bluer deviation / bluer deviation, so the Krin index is 0.8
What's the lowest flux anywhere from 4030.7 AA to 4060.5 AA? 8.863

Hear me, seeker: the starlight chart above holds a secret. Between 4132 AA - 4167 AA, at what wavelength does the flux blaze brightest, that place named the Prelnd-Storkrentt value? 4138.87 AA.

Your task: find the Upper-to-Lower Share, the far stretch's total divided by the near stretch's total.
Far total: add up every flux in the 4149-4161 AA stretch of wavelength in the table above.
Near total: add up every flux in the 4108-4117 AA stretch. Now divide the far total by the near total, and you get 1.1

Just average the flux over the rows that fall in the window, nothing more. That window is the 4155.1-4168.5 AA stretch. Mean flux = 9.10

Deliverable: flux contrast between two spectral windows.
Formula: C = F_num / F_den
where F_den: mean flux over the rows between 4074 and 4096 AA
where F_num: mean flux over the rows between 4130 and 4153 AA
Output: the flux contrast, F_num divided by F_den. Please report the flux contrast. 0.92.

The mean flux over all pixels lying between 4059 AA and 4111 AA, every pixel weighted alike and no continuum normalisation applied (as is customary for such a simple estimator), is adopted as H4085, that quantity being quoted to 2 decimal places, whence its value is 9.49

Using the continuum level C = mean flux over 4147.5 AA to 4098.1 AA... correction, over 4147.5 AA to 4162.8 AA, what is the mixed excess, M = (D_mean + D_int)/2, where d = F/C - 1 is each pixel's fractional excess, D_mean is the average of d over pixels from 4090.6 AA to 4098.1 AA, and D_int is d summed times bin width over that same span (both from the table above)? 0.35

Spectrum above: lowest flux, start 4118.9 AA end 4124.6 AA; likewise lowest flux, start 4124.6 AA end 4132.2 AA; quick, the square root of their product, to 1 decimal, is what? 9.4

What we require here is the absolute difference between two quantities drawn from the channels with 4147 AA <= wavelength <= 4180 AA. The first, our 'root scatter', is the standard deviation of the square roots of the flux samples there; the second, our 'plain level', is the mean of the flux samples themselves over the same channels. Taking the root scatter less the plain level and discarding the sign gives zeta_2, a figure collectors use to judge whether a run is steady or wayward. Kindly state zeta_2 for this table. 8.89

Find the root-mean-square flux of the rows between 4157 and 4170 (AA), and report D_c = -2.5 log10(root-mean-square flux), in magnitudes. -2.38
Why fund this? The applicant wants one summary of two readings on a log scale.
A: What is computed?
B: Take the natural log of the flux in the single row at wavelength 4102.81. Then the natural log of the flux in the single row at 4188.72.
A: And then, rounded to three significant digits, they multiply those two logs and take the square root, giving 2.23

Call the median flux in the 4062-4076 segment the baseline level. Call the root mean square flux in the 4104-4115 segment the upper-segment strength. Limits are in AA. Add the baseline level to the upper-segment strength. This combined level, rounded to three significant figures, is 18.7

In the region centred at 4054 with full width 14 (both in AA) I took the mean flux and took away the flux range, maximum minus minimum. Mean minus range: 8.3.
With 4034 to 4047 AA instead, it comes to 7.7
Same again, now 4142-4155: 7.5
